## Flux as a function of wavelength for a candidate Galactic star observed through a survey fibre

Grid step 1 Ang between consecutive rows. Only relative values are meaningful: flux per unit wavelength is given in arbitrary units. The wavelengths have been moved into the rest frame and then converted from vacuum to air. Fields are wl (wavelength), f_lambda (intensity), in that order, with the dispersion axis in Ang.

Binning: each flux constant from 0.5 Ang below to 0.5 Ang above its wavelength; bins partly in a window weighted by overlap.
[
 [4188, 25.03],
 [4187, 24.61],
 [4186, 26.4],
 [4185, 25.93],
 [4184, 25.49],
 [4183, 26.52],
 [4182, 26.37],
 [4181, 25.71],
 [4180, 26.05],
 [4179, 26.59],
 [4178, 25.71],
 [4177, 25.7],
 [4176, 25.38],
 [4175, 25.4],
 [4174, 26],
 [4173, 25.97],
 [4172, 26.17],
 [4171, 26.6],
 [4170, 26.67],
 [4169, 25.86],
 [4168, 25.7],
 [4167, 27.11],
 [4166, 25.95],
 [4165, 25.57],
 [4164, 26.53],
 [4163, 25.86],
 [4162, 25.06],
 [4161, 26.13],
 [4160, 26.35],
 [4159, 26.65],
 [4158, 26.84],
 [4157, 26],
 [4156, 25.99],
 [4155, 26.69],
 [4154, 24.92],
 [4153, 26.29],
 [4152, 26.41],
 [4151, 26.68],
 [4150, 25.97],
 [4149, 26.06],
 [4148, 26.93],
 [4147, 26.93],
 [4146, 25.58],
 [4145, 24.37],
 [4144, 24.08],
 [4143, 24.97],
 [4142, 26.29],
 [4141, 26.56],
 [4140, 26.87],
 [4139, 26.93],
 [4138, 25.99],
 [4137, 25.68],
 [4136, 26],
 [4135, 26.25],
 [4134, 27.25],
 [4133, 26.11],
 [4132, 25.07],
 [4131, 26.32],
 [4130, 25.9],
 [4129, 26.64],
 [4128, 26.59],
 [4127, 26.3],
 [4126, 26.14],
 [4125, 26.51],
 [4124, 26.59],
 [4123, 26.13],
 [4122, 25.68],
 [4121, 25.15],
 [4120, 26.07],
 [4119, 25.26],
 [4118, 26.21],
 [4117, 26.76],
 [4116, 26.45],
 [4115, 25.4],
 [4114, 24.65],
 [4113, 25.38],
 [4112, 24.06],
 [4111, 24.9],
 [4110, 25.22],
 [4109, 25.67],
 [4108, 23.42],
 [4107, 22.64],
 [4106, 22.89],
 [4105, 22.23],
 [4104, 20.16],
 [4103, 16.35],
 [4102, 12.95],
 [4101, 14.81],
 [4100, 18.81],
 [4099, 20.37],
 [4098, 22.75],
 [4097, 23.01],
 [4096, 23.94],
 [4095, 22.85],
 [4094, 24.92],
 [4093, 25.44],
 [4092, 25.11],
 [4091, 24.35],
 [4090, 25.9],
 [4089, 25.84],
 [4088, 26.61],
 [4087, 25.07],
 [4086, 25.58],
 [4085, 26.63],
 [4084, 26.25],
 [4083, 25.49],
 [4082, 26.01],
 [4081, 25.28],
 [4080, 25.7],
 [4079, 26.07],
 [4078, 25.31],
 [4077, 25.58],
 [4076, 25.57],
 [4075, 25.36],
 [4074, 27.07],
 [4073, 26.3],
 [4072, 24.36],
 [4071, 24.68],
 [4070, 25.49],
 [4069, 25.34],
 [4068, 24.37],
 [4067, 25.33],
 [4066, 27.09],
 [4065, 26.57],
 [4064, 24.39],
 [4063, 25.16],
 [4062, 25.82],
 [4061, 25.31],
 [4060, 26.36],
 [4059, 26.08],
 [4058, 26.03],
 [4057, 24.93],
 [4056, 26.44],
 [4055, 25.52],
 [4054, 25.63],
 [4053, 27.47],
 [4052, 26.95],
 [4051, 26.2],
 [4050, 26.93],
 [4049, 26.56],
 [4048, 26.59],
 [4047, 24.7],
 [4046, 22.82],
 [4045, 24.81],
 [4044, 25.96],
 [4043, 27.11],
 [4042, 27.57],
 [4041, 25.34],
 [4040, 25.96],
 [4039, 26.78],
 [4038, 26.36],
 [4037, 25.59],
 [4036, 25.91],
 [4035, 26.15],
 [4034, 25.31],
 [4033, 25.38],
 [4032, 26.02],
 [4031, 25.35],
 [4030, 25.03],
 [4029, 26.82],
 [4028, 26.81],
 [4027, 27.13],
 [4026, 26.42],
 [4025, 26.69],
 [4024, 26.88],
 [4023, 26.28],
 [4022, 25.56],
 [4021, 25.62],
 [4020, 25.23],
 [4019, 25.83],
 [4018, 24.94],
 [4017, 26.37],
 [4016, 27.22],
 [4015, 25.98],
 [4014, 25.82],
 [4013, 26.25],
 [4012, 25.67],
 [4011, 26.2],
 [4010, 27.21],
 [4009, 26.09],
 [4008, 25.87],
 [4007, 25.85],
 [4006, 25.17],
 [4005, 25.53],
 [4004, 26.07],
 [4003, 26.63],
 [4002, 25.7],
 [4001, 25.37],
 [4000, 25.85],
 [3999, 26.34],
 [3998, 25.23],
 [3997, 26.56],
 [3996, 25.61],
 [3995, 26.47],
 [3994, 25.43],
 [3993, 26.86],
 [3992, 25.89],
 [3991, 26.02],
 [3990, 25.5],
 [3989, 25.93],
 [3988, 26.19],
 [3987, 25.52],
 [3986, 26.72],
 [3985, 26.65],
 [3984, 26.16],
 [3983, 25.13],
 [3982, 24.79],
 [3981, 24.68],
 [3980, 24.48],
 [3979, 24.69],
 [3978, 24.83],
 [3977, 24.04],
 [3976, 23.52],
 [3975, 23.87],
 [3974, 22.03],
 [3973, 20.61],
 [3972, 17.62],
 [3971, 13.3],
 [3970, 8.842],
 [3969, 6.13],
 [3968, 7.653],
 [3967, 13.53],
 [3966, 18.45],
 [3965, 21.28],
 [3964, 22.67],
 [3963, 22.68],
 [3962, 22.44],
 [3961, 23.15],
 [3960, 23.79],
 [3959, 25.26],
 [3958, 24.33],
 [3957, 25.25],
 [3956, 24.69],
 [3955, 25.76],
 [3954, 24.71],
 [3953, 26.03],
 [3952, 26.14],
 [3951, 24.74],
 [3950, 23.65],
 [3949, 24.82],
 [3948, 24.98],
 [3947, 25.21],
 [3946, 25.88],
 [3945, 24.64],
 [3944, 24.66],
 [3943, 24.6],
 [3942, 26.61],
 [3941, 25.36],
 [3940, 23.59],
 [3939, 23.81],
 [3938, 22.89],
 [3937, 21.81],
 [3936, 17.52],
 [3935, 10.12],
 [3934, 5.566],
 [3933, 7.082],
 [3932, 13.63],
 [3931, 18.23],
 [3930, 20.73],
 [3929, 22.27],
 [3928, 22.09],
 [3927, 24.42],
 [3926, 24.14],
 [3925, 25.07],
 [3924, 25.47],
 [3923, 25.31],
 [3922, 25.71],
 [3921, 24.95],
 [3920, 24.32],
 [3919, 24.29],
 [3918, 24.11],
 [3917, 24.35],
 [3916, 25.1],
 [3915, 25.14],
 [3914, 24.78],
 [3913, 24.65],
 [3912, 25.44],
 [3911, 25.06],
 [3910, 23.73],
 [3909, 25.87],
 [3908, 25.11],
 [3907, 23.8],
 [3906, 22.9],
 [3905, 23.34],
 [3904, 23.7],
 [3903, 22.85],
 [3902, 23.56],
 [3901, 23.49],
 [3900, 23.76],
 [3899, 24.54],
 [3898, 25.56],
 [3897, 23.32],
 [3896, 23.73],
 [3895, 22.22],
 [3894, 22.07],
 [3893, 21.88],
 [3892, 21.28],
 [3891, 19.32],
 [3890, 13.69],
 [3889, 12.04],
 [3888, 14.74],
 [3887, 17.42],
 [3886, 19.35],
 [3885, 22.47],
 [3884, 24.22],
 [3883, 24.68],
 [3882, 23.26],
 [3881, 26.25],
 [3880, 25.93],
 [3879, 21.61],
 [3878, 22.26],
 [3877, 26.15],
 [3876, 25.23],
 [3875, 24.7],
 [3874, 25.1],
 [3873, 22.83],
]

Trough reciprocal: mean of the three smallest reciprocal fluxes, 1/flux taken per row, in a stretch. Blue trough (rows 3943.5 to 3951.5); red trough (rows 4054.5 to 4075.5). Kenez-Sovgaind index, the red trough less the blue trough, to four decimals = -0.0023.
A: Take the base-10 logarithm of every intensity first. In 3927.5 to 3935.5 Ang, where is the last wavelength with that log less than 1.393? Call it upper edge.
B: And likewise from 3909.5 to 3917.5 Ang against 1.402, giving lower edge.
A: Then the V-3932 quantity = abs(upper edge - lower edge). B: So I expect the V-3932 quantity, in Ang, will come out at 18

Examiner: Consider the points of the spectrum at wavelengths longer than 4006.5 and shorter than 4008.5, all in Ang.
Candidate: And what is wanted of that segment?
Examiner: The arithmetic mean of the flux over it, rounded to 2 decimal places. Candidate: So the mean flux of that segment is 25.86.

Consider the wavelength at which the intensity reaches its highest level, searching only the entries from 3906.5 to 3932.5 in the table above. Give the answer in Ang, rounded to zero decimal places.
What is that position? 3909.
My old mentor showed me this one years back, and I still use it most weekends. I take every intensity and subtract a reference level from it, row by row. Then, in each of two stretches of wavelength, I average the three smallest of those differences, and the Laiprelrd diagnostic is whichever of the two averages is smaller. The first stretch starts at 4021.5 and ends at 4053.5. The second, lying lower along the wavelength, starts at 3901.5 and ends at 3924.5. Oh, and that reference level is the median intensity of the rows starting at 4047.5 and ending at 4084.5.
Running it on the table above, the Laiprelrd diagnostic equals -2.7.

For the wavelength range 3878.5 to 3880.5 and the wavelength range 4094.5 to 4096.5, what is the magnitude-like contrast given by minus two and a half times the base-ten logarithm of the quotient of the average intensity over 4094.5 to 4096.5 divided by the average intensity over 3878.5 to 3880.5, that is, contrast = 0.017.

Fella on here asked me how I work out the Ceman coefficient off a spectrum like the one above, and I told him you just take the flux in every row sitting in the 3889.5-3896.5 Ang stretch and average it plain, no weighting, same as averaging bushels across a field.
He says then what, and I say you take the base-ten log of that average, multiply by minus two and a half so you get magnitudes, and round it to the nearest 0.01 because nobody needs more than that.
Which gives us -3.28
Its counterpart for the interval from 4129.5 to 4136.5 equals -3.54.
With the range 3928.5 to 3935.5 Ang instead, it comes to -2.86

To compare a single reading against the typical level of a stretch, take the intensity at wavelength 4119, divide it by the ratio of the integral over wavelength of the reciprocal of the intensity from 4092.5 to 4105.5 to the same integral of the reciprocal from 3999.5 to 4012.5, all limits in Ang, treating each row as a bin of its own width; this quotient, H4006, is 19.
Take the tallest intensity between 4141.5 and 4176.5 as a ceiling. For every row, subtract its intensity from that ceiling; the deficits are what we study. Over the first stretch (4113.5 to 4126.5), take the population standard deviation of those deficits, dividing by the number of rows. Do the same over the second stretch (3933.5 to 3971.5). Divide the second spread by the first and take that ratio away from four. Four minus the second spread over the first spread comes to -5.9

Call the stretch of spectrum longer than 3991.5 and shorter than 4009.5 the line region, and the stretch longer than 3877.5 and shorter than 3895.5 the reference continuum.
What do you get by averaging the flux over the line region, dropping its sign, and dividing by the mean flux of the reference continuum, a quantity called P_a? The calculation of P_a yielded 1.25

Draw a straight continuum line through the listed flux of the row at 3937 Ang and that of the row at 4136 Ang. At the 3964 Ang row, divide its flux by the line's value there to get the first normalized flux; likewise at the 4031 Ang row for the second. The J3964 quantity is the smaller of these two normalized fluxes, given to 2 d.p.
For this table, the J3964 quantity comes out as 1.01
